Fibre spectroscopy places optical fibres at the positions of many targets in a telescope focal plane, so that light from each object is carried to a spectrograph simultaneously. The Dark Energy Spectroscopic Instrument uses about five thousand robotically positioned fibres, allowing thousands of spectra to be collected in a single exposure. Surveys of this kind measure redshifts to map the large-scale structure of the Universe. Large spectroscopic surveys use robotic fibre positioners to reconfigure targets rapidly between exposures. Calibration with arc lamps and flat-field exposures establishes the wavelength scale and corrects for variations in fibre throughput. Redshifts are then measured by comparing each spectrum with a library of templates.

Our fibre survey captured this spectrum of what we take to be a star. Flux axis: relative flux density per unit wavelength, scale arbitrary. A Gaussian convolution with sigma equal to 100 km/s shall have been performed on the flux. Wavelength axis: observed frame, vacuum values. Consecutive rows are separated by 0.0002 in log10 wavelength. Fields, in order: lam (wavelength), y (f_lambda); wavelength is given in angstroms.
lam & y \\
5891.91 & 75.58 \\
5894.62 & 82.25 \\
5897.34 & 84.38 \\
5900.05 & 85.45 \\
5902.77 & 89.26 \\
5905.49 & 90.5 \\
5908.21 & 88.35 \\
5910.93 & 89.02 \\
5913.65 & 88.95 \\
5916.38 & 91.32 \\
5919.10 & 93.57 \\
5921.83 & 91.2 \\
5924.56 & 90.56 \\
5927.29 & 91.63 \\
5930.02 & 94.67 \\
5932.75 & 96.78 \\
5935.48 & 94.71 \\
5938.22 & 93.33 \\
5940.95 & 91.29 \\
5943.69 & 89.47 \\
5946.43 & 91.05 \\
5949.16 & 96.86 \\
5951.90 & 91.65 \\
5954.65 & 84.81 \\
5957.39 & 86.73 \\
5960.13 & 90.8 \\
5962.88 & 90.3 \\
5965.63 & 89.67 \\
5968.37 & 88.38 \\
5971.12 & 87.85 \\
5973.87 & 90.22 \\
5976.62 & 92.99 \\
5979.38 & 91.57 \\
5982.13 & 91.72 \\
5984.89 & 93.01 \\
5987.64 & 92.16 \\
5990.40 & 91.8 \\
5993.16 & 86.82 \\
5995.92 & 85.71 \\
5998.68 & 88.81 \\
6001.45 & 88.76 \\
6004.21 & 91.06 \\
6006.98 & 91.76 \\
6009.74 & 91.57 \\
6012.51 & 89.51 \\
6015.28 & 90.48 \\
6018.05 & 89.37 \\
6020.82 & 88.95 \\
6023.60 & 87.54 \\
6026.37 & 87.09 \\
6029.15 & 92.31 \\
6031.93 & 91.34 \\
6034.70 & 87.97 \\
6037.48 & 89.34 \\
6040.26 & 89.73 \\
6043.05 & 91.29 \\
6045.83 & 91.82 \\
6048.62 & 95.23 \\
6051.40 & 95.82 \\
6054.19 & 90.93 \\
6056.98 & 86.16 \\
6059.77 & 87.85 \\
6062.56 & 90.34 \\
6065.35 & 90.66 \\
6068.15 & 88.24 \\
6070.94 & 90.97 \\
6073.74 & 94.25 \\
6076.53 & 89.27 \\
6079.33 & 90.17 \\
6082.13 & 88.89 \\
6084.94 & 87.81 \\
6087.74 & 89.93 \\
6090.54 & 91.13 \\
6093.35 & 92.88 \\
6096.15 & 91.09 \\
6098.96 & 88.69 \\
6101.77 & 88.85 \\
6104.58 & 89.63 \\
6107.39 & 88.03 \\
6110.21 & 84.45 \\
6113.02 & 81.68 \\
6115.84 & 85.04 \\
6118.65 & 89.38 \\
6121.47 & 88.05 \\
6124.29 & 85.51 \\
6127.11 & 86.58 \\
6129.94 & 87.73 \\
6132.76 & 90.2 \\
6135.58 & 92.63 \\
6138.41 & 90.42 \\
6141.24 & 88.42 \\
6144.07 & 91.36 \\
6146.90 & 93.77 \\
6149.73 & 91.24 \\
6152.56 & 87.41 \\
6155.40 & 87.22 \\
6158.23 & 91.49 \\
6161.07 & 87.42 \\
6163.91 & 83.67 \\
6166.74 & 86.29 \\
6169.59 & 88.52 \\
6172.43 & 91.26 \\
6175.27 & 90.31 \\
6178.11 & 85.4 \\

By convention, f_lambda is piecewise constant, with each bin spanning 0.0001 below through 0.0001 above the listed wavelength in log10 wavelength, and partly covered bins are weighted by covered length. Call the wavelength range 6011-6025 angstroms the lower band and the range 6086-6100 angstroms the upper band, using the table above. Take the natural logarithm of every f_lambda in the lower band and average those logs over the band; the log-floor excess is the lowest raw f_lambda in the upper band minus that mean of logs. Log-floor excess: 84.2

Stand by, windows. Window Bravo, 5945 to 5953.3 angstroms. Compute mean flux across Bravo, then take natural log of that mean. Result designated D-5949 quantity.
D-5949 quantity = 4.53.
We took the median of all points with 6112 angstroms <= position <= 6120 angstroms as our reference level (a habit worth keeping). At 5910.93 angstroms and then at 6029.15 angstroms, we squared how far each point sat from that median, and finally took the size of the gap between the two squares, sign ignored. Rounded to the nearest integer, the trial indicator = 37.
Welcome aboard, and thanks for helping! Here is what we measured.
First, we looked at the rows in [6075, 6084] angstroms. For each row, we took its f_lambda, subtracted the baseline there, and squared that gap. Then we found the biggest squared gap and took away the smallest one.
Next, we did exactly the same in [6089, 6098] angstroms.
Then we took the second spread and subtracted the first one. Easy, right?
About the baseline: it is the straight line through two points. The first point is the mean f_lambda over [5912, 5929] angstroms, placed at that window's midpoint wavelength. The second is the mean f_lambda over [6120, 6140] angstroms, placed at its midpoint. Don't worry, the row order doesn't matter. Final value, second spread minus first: 9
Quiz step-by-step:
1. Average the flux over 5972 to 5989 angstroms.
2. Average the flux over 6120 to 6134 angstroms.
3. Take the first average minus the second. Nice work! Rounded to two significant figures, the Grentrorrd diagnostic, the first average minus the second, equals 4.3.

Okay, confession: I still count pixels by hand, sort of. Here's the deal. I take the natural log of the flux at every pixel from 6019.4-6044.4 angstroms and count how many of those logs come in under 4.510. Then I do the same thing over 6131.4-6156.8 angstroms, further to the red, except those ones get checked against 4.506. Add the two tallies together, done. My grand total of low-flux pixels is 11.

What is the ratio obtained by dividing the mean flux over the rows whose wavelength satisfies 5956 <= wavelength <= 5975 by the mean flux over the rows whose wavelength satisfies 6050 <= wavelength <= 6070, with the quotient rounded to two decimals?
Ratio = 0.99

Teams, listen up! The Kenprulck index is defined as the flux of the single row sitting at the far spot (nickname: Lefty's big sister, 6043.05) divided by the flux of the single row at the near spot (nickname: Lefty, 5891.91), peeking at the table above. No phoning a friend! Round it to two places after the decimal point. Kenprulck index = 1.21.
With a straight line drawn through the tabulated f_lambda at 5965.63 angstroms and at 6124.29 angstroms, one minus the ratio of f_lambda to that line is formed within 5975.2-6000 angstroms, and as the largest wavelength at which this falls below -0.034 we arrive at 5987.64 angstroms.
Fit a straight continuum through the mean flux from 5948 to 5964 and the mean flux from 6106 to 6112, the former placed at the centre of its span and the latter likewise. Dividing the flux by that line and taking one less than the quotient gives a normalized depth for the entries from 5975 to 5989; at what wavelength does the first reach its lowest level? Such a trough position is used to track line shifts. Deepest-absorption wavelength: 5979.38 angstroms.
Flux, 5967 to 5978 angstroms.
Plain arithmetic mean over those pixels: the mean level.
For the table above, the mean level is 89.9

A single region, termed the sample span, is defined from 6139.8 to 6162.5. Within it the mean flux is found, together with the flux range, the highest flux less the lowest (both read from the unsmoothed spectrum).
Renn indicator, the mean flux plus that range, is 96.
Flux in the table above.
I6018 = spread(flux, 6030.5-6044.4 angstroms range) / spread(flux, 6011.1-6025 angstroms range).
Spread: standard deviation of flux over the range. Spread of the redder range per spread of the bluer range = 1.3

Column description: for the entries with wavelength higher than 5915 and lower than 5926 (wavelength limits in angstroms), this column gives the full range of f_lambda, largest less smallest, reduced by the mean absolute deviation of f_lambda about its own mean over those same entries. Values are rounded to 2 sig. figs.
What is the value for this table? 2.1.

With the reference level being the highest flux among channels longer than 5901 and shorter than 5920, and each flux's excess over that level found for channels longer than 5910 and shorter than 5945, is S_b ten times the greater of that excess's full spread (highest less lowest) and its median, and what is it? 78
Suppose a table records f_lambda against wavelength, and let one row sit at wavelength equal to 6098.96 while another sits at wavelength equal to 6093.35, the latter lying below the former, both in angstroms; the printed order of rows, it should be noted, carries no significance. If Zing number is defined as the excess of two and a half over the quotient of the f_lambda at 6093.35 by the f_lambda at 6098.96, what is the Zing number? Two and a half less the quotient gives 1.45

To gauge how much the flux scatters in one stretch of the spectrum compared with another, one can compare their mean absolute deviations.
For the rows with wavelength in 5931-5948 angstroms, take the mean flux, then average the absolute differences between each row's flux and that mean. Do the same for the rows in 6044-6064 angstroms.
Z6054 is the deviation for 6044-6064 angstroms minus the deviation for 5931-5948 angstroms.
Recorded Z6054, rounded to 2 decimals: 0.51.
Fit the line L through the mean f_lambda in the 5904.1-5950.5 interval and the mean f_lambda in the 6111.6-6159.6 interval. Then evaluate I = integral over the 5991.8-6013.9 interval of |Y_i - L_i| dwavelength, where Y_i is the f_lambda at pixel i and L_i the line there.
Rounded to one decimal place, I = 46.2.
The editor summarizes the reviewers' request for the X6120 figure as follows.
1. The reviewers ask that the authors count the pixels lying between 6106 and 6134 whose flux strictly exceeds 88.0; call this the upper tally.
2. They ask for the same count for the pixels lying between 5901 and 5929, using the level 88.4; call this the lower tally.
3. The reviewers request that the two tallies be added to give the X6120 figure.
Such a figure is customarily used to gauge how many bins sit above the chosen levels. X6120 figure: 13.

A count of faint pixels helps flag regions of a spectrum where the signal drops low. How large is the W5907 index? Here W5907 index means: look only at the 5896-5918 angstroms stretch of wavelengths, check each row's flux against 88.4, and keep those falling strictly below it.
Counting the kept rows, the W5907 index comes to 3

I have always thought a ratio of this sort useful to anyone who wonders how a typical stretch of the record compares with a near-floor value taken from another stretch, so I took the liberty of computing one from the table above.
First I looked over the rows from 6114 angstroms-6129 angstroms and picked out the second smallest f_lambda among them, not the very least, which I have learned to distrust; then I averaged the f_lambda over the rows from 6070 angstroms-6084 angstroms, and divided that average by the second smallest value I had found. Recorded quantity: 1.06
